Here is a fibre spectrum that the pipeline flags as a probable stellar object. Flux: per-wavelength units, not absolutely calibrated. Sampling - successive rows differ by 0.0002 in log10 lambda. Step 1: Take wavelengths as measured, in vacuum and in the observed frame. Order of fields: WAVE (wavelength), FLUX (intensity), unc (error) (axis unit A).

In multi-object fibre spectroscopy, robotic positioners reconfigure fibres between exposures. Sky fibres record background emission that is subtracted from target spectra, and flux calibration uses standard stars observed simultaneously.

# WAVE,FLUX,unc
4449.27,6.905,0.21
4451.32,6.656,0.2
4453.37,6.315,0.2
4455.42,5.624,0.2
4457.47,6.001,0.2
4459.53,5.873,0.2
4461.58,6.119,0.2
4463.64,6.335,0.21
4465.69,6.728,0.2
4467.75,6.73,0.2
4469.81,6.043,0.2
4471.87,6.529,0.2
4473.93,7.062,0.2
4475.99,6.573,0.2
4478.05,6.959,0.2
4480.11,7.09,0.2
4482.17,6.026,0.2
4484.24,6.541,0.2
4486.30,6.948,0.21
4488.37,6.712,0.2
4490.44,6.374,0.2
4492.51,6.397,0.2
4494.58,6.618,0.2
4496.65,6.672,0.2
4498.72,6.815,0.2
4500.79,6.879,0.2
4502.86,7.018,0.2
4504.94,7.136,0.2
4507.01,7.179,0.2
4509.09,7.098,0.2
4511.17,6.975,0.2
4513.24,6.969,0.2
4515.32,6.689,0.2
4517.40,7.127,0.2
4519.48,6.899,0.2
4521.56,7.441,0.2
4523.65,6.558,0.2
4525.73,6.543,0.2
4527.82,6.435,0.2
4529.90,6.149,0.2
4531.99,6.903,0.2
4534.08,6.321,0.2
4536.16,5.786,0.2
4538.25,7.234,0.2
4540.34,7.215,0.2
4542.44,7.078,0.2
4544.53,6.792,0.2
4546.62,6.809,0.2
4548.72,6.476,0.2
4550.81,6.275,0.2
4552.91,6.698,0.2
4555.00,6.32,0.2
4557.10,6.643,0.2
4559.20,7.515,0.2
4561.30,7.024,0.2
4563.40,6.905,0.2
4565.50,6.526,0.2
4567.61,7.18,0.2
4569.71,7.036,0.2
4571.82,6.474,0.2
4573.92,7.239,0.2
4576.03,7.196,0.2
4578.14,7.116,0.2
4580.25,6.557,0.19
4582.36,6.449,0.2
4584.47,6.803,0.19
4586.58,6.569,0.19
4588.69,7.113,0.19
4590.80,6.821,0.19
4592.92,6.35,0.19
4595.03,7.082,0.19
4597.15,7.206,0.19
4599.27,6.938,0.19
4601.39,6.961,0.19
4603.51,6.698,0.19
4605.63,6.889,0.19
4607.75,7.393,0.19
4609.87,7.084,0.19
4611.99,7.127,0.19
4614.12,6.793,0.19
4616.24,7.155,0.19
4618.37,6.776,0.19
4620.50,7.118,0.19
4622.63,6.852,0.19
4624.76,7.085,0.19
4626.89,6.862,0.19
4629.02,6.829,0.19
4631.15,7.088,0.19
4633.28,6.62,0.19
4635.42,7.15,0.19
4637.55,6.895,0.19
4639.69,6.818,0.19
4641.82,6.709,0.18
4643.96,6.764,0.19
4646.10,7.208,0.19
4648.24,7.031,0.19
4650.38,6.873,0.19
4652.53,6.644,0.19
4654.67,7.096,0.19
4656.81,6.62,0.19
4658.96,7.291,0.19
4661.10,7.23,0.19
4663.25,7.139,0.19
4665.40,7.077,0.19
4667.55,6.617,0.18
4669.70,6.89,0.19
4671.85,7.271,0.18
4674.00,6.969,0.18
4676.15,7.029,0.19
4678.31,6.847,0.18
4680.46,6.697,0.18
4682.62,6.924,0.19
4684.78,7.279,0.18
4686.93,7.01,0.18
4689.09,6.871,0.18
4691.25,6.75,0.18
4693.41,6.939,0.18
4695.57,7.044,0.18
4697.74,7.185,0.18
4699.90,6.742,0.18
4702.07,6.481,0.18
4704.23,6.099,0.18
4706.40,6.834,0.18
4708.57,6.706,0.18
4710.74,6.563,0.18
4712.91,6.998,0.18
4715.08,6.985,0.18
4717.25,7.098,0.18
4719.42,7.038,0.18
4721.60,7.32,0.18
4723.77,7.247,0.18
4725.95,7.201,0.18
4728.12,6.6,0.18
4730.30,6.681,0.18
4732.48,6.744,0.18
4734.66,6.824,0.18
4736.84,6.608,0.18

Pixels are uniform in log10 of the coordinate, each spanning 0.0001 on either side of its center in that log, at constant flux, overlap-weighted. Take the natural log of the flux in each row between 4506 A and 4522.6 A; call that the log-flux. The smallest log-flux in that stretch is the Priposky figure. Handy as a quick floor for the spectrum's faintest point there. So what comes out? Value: 1.90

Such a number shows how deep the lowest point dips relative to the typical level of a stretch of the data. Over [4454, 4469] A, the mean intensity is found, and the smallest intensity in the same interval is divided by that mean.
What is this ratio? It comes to 0.907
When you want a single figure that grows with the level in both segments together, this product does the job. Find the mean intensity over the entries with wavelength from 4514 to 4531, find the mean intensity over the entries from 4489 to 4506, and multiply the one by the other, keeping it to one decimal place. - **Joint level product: 45.4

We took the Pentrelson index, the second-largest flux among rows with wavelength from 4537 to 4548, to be 7.215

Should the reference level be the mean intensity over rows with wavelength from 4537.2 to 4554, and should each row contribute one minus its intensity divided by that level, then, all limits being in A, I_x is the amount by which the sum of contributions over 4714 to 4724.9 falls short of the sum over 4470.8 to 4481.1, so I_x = 0.2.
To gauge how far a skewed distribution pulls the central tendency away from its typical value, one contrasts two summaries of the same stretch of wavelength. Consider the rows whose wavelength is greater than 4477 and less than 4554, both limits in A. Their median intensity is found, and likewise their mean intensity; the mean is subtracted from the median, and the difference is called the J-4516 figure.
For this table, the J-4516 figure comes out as 0.057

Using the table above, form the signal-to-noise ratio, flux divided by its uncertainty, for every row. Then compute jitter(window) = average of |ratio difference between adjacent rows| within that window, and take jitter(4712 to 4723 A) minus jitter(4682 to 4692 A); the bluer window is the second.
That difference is -1.1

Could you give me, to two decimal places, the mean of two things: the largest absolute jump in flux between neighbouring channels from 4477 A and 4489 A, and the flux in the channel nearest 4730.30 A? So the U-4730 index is 3.87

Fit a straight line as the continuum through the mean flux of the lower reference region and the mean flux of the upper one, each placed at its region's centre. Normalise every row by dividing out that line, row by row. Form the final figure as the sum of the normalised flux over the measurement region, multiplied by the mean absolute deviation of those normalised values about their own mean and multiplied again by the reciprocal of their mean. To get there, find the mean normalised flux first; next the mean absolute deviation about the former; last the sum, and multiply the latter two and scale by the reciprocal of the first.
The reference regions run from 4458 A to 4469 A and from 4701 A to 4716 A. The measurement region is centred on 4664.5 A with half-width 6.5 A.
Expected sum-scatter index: 0.18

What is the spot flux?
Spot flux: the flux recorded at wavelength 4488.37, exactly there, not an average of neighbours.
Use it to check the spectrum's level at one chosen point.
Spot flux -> 6.712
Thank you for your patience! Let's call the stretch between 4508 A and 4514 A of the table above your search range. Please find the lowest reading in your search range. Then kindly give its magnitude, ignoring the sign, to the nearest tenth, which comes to 7.0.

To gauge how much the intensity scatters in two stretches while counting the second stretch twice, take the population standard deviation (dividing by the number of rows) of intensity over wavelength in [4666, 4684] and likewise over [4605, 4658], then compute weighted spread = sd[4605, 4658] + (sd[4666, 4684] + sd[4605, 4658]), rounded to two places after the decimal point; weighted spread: 0.59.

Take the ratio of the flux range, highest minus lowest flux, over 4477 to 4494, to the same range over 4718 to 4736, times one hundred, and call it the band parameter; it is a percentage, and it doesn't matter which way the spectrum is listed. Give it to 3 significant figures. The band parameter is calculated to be 148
